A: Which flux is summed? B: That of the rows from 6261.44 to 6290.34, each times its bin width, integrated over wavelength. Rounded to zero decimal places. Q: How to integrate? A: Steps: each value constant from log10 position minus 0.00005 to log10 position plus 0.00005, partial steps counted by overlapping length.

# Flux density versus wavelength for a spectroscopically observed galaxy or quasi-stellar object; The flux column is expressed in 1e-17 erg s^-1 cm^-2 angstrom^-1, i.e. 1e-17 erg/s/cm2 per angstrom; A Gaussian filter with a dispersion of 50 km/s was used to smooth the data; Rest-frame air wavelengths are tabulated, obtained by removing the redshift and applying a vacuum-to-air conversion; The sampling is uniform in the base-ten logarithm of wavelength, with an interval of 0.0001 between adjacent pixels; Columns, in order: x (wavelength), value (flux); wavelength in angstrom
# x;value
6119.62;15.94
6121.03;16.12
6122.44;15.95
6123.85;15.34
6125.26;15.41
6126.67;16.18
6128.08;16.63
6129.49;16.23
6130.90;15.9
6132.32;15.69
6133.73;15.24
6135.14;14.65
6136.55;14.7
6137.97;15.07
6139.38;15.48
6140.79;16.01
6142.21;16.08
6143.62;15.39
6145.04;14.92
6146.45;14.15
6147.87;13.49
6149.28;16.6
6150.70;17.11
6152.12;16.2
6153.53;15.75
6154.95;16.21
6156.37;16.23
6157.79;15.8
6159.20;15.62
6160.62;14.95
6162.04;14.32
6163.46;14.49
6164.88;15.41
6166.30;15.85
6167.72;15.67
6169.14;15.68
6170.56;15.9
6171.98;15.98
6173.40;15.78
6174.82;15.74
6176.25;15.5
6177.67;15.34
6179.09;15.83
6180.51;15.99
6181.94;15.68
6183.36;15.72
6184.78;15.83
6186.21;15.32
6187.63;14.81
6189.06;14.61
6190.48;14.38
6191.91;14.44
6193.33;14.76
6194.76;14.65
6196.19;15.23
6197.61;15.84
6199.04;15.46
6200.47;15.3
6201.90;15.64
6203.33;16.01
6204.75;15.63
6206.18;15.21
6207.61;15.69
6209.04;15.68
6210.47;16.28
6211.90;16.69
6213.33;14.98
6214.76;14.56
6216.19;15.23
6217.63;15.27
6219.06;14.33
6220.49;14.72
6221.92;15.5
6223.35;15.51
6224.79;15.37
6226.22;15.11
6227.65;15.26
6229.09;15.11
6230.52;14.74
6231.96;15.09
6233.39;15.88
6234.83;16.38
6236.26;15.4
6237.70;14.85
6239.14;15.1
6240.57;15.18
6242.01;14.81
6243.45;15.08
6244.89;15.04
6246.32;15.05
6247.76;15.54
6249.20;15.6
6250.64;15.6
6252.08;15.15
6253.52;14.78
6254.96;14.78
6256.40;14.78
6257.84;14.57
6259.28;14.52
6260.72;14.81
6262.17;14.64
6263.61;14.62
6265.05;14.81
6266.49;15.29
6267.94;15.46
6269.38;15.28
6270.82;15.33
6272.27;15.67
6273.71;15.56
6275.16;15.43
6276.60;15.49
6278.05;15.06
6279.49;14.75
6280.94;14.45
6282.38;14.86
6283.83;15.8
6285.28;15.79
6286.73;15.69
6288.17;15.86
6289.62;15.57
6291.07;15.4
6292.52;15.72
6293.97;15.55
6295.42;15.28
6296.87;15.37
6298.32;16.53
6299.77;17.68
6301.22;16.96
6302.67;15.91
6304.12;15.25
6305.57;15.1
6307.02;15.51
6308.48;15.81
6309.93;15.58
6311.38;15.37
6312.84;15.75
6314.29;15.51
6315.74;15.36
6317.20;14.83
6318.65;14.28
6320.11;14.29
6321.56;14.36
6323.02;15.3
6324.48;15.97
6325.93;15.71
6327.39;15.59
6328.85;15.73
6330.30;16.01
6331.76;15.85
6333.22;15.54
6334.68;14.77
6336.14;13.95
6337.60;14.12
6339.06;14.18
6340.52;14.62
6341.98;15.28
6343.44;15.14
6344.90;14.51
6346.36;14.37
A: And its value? 441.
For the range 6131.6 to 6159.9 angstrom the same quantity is 439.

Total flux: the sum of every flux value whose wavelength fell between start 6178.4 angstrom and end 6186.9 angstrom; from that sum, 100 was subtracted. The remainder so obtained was -5.6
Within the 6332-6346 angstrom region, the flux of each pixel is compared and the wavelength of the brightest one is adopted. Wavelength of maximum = 6333.22 angstrom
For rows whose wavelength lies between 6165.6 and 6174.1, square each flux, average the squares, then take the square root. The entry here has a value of 15.8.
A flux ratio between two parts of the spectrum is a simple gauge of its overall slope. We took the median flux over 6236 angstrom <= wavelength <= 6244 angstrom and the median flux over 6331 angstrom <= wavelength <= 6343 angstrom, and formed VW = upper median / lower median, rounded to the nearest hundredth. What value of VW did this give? 0.97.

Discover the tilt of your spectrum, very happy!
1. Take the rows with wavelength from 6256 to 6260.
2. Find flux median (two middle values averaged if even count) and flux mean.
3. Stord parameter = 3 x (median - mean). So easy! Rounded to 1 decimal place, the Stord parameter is -0.2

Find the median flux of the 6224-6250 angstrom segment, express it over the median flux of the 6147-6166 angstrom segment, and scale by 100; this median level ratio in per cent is 96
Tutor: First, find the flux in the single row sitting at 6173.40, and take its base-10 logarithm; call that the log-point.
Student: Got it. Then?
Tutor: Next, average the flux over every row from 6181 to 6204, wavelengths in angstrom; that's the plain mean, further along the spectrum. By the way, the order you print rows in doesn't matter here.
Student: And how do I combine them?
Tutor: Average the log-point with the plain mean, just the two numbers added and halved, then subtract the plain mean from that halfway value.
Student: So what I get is -7.02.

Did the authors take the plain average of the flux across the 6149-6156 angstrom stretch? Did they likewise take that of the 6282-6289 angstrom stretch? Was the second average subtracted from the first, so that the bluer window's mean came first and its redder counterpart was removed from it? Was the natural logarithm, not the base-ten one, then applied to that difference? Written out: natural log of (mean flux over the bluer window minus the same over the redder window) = -0.3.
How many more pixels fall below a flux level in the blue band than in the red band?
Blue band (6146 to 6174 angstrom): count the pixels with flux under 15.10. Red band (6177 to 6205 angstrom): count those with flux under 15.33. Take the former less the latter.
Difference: -4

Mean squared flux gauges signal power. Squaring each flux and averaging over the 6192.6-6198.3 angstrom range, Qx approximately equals 229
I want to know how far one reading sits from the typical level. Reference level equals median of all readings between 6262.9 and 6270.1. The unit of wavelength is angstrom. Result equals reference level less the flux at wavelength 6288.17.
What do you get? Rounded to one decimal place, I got -0.6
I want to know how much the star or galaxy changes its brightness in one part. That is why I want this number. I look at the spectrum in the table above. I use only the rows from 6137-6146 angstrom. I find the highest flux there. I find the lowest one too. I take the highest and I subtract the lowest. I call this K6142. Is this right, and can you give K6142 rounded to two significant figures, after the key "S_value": 1.2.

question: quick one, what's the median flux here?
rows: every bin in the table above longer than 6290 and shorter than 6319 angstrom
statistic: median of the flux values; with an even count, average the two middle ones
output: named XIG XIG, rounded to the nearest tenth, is 15.5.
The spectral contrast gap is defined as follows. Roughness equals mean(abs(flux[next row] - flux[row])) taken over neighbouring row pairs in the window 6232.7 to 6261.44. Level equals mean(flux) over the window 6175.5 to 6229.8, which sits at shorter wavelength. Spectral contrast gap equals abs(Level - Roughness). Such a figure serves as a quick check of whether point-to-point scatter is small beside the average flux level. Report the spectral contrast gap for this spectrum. 15.1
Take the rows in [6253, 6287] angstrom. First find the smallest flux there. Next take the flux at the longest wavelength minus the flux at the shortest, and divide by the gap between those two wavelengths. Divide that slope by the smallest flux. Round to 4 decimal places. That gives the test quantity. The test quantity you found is 0.0019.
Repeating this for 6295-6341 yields -0.0010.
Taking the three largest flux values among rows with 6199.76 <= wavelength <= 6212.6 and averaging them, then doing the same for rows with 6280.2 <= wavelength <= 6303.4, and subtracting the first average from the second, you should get 0.7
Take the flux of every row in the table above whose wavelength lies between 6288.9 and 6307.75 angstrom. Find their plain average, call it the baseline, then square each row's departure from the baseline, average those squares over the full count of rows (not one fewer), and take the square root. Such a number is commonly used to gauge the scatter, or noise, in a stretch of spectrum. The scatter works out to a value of 0.7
